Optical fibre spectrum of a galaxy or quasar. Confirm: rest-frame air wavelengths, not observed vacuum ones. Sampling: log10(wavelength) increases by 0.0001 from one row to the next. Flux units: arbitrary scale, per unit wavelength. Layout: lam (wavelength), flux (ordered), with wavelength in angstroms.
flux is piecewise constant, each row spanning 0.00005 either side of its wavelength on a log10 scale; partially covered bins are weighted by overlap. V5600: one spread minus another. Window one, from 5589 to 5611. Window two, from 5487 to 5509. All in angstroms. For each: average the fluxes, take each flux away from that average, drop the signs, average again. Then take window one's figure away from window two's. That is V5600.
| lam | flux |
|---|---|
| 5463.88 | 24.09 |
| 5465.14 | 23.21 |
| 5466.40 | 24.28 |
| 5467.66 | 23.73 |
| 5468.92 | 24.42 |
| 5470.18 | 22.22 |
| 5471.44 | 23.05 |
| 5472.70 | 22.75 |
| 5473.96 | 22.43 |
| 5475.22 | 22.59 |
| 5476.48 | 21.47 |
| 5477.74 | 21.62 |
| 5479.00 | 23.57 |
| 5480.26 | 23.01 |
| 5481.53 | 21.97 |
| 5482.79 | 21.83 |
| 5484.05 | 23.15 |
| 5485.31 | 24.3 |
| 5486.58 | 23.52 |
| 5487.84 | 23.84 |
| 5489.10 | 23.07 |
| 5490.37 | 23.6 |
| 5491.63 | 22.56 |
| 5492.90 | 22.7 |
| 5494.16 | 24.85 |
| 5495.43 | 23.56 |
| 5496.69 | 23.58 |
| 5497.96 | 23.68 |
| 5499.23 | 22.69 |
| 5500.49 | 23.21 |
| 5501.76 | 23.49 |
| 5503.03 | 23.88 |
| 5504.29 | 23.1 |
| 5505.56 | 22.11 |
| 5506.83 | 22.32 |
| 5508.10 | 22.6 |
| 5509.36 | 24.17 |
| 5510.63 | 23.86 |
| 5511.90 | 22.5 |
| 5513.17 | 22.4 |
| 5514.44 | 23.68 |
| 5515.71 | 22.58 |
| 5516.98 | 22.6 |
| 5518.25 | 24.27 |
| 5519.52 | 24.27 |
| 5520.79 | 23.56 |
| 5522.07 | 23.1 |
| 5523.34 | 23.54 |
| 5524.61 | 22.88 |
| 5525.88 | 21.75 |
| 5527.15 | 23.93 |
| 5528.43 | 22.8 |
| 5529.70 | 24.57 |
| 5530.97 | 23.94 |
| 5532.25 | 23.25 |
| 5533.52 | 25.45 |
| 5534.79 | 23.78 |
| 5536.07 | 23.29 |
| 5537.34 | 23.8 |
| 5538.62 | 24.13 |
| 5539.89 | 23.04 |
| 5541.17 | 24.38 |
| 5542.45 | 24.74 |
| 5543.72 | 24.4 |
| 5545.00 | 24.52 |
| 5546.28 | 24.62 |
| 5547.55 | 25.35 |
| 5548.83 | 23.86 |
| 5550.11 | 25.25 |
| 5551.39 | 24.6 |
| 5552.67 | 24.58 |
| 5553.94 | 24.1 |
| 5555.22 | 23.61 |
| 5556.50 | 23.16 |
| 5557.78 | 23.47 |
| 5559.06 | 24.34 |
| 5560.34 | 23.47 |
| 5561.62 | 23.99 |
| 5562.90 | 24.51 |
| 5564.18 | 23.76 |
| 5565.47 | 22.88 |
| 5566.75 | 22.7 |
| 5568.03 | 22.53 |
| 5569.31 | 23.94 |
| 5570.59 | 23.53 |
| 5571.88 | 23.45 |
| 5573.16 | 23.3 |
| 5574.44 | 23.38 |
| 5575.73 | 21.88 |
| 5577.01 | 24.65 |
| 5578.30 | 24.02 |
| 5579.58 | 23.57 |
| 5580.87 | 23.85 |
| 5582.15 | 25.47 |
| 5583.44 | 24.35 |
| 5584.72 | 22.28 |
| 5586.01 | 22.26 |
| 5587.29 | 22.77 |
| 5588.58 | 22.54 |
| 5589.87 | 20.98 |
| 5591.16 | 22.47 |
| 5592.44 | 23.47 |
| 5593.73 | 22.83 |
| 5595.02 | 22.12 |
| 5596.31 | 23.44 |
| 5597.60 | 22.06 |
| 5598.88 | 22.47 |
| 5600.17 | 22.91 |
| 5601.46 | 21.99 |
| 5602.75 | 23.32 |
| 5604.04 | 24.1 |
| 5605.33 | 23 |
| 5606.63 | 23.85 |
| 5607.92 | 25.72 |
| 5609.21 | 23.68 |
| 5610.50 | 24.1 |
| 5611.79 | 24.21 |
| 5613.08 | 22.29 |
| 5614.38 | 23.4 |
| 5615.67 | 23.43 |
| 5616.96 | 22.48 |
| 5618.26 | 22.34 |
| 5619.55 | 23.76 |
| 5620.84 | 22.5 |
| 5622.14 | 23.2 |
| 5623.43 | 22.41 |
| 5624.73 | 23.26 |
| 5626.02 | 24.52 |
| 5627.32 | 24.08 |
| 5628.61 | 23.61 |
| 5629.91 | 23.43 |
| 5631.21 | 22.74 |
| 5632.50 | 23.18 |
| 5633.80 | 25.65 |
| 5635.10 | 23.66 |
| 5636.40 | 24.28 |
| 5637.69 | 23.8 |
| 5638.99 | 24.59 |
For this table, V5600 -0.27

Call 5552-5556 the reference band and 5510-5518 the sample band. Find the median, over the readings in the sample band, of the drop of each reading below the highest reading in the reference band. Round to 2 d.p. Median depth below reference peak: 1.99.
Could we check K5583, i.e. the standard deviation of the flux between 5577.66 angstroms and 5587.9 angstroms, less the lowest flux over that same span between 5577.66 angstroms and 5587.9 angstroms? -21.2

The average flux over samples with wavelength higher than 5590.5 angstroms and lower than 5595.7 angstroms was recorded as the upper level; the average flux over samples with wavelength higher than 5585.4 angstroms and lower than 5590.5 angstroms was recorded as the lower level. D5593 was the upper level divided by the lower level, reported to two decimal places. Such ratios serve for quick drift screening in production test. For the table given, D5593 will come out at 1.03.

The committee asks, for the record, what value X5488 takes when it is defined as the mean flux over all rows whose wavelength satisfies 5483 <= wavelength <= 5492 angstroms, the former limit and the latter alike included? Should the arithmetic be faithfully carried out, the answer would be 23.4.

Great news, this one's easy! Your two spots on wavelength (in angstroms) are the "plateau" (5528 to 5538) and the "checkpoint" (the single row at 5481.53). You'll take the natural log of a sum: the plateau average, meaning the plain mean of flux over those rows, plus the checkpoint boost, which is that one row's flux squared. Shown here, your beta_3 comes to 6.23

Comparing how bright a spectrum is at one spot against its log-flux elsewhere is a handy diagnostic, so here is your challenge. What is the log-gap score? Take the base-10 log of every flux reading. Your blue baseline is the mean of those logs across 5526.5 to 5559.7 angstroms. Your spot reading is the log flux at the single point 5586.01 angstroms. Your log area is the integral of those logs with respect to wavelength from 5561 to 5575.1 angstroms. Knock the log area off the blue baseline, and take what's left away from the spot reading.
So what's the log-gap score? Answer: 19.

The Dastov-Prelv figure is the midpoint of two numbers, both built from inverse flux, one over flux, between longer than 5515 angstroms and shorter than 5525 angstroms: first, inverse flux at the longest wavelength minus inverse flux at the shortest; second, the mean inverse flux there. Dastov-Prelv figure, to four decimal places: 0.0211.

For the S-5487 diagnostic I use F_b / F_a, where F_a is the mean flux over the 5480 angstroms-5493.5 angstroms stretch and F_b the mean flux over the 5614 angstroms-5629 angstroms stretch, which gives 1.01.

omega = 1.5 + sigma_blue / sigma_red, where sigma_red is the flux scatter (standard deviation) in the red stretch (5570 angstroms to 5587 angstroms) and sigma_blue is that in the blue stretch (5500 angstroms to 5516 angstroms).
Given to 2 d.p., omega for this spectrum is 2.19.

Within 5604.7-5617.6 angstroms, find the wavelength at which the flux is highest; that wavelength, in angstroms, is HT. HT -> 5607.92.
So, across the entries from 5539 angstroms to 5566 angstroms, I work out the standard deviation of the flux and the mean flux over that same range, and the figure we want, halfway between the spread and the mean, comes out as 12.4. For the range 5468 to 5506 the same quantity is 11.9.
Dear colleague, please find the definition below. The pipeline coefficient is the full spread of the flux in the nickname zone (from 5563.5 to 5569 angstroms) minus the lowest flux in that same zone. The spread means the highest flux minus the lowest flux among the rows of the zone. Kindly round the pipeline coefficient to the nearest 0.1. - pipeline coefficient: -21.3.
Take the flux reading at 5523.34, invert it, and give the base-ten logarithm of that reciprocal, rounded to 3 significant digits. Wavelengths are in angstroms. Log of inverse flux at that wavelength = -1.37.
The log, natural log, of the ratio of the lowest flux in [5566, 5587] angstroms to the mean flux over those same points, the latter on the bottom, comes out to -0.069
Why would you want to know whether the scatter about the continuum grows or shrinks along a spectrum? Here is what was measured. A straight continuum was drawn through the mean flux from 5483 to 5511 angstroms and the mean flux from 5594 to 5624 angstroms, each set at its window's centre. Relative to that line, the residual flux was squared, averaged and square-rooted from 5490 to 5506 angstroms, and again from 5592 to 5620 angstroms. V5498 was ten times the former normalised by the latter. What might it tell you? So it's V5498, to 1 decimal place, 7.6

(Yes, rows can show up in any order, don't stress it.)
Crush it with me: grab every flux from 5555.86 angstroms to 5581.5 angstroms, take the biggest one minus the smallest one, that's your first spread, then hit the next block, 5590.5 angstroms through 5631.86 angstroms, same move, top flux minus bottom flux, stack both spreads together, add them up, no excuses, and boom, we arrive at 6.5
